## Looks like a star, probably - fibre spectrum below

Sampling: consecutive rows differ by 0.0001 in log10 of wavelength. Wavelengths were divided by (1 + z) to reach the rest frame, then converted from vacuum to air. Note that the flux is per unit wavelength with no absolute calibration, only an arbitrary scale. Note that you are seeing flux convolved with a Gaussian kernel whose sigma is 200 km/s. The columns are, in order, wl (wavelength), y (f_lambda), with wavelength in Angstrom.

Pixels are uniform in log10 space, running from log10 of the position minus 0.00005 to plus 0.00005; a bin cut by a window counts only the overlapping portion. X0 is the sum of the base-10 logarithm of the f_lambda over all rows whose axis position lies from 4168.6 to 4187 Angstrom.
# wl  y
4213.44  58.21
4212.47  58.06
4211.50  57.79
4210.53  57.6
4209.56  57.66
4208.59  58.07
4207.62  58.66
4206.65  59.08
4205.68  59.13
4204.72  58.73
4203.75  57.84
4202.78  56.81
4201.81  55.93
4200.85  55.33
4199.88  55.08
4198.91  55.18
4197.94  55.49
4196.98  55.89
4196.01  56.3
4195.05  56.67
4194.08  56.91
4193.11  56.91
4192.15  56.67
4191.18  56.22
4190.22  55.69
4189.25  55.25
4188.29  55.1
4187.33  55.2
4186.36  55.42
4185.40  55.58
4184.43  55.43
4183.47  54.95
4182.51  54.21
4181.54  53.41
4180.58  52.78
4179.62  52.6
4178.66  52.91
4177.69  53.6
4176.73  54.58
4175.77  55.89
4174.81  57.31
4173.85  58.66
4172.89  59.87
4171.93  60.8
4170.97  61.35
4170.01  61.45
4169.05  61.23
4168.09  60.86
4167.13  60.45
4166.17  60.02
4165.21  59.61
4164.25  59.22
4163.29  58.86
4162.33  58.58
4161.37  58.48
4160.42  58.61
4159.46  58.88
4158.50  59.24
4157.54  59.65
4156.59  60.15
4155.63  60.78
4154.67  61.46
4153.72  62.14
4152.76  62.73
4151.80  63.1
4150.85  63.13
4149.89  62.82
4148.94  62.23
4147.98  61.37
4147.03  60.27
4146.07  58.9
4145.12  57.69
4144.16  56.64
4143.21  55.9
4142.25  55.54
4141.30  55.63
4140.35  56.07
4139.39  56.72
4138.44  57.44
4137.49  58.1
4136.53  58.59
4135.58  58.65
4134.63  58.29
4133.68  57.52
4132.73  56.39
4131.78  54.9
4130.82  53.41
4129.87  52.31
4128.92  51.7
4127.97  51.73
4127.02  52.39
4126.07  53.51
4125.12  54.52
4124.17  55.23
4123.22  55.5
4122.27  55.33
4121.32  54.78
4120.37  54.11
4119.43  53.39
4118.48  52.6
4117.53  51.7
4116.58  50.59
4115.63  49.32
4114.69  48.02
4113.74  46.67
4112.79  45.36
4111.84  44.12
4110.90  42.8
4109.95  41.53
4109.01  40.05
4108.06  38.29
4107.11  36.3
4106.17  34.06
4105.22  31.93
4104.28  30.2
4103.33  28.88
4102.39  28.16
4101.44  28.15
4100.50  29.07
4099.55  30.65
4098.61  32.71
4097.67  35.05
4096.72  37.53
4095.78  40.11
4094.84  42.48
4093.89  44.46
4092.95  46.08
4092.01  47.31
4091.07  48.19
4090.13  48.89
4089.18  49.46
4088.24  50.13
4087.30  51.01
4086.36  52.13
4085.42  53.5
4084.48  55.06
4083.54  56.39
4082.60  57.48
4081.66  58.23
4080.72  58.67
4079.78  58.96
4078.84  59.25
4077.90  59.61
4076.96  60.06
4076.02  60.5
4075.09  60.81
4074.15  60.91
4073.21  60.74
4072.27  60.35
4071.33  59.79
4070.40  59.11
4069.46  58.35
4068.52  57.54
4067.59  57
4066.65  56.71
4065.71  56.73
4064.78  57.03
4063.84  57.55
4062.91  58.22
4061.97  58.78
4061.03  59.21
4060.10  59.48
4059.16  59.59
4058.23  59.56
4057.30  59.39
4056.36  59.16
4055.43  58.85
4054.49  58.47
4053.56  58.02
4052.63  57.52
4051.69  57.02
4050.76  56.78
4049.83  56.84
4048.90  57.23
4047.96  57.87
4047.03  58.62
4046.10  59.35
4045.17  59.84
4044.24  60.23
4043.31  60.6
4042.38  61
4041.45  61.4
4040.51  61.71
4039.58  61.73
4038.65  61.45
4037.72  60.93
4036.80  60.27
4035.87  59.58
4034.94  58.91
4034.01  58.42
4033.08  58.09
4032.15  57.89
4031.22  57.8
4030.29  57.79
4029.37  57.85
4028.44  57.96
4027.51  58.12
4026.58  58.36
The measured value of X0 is 33.3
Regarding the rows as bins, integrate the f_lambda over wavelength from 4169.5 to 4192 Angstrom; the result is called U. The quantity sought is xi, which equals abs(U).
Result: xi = 1261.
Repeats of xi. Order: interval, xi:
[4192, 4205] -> 733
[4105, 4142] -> 1885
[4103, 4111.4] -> 304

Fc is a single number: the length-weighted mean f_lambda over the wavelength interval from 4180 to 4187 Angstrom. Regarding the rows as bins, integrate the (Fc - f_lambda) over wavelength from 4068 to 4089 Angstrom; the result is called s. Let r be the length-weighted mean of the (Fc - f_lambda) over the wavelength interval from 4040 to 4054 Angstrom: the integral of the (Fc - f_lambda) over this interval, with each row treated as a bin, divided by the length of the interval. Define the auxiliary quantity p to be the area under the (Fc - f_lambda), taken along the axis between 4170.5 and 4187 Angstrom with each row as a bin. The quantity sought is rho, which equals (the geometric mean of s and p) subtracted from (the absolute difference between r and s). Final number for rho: 22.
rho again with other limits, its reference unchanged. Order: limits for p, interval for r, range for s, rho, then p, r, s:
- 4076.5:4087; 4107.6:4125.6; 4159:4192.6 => 45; -27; 5.3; -88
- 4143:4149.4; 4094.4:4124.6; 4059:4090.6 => 49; -30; 12.5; -87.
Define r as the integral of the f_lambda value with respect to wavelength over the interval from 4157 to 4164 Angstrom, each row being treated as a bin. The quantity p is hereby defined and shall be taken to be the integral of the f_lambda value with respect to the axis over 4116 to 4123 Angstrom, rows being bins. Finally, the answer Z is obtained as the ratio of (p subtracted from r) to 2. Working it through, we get 20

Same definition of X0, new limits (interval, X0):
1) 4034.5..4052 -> 33.7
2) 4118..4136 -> 33.0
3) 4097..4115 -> 29.5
